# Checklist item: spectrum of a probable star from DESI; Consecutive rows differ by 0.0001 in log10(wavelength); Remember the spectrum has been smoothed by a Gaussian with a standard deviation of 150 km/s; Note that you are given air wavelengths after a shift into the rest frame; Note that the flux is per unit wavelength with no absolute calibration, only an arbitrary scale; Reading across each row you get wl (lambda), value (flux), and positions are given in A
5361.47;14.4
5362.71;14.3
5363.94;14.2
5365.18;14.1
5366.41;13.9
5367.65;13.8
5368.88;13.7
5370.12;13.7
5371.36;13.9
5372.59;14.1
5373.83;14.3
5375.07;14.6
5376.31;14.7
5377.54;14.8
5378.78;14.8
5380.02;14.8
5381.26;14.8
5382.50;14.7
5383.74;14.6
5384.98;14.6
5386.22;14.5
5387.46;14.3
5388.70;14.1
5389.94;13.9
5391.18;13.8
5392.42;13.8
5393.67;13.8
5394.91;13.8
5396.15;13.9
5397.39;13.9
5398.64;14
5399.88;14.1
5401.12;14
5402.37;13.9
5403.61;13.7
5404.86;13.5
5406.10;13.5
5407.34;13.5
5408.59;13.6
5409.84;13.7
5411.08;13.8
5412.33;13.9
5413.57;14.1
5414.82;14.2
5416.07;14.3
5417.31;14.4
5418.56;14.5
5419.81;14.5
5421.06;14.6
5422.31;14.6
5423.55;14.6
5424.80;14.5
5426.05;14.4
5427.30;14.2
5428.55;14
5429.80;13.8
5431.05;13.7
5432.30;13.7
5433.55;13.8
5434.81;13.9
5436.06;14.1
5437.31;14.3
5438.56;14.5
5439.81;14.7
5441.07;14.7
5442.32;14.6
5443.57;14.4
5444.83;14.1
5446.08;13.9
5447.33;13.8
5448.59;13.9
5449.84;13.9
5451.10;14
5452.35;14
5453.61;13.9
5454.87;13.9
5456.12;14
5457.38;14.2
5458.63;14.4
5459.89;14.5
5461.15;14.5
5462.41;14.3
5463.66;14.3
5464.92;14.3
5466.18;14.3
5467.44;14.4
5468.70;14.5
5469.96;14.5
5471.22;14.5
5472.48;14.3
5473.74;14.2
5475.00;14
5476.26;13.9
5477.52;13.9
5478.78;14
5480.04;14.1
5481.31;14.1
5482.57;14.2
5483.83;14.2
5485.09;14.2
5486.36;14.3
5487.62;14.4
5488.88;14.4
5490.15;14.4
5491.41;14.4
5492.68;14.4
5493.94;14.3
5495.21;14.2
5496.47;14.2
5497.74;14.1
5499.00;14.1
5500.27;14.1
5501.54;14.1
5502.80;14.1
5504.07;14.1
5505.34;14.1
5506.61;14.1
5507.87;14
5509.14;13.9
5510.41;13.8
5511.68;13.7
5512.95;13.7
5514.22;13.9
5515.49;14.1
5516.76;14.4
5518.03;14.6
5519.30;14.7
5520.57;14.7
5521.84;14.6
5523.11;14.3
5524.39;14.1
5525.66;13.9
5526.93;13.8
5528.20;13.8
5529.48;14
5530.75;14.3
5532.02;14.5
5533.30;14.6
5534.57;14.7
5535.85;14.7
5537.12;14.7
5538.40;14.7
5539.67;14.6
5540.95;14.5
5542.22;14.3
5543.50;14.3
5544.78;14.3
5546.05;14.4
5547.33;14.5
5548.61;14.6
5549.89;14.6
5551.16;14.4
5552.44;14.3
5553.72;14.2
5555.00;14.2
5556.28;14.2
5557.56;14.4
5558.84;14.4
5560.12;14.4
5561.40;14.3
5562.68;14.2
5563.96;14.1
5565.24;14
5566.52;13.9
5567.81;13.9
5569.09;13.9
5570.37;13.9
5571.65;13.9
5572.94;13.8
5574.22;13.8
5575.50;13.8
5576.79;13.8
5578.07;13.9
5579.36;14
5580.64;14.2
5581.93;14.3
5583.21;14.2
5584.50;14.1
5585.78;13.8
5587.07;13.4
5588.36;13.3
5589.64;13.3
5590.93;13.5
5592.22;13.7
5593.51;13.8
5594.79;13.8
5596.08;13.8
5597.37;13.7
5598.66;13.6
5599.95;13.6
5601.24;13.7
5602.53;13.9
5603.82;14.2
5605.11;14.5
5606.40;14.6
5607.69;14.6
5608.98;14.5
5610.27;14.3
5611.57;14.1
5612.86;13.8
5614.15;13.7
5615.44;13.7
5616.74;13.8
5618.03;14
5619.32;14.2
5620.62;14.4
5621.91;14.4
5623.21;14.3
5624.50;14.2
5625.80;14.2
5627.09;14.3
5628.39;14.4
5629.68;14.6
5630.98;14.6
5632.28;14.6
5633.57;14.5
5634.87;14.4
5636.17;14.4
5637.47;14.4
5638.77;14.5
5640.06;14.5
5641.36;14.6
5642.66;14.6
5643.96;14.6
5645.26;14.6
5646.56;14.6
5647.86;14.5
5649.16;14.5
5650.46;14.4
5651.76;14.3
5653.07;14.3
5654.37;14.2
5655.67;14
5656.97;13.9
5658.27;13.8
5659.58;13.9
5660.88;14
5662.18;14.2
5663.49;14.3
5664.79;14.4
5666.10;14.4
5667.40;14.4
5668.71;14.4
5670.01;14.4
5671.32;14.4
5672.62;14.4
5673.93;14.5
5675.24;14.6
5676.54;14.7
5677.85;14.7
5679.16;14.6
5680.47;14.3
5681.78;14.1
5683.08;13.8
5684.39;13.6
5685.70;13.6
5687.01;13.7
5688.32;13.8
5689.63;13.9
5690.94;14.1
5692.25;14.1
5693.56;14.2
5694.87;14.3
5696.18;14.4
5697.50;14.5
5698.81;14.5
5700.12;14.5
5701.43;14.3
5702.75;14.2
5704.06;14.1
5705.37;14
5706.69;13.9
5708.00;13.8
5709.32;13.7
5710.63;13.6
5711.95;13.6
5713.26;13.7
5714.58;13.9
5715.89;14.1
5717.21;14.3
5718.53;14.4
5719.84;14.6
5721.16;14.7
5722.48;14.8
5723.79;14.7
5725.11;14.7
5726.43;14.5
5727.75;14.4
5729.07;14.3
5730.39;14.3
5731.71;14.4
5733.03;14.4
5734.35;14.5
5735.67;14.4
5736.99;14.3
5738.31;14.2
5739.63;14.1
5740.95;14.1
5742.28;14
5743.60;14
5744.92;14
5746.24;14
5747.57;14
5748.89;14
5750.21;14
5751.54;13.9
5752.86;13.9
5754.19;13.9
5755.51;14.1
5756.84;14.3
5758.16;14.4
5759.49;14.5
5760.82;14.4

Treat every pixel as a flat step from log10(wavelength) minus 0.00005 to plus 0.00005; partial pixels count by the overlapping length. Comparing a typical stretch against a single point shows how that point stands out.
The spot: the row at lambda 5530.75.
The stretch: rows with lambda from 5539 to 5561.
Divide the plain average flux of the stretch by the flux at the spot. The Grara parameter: 1.01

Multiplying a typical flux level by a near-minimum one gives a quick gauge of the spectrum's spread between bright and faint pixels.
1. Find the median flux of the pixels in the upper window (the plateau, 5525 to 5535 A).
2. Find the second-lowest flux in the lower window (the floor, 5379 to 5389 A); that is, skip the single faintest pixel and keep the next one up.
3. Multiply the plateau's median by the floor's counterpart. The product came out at 202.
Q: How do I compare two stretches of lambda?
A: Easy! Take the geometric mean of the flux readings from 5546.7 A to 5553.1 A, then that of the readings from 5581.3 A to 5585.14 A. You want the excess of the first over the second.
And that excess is 0.28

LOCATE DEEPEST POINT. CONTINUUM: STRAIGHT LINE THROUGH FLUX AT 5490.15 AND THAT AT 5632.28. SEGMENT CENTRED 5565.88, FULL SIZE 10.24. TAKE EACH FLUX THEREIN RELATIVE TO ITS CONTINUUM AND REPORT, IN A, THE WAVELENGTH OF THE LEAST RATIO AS 5570.37 A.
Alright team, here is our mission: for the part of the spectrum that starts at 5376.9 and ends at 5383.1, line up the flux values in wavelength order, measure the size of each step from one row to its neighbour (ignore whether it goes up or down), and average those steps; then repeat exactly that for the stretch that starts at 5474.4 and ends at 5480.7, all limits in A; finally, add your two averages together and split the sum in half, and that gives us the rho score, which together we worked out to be 0.050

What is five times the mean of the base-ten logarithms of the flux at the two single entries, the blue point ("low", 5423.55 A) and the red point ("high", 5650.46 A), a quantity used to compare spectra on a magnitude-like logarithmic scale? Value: 5.807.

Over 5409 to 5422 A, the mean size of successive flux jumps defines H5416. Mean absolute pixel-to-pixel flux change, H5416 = 0.100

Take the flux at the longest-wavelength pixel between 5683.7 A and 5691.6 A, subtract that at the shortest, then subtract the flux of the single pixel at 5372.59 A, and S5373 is -13.6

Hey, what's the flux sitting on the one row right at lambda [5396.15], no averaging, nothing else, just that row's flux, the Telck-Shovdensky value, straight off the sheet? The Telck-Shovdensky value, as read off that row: 13.9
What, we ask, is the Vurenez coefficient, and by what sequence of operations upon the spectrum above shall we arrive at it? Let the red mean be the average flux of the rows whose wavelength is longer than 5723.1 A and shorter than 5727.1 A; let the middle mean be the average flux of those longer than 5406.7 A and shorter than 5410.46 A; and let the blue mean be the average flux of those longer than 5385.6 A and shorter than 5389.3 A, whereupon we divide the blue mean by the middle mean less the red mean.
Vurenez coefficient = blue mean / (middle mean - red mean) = -14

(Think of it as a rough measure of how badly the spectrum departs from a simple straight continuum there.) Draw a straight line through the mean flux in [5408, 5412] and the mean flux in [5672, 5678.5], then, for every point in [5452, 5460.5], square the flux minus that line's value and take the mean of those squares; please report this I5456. 0.123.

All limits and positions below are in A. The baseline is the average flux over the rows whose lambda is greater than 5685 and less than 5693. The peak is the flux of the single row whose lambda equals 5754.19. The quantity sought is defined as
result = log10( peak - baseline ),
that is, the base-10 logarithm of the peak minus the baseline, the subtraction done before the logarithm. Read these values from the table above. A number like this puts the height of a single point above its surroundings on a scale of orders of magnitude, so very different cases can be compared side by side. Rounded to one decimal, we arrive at -1.5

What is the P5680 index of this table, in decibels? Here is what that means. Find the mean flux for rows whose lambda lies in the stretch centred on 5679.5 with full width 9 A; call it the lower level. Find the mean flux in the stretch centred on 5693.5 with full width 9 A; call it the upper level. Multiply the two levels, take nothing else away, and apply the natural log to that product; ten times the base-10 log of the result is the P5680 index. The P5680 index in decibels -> 7.26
